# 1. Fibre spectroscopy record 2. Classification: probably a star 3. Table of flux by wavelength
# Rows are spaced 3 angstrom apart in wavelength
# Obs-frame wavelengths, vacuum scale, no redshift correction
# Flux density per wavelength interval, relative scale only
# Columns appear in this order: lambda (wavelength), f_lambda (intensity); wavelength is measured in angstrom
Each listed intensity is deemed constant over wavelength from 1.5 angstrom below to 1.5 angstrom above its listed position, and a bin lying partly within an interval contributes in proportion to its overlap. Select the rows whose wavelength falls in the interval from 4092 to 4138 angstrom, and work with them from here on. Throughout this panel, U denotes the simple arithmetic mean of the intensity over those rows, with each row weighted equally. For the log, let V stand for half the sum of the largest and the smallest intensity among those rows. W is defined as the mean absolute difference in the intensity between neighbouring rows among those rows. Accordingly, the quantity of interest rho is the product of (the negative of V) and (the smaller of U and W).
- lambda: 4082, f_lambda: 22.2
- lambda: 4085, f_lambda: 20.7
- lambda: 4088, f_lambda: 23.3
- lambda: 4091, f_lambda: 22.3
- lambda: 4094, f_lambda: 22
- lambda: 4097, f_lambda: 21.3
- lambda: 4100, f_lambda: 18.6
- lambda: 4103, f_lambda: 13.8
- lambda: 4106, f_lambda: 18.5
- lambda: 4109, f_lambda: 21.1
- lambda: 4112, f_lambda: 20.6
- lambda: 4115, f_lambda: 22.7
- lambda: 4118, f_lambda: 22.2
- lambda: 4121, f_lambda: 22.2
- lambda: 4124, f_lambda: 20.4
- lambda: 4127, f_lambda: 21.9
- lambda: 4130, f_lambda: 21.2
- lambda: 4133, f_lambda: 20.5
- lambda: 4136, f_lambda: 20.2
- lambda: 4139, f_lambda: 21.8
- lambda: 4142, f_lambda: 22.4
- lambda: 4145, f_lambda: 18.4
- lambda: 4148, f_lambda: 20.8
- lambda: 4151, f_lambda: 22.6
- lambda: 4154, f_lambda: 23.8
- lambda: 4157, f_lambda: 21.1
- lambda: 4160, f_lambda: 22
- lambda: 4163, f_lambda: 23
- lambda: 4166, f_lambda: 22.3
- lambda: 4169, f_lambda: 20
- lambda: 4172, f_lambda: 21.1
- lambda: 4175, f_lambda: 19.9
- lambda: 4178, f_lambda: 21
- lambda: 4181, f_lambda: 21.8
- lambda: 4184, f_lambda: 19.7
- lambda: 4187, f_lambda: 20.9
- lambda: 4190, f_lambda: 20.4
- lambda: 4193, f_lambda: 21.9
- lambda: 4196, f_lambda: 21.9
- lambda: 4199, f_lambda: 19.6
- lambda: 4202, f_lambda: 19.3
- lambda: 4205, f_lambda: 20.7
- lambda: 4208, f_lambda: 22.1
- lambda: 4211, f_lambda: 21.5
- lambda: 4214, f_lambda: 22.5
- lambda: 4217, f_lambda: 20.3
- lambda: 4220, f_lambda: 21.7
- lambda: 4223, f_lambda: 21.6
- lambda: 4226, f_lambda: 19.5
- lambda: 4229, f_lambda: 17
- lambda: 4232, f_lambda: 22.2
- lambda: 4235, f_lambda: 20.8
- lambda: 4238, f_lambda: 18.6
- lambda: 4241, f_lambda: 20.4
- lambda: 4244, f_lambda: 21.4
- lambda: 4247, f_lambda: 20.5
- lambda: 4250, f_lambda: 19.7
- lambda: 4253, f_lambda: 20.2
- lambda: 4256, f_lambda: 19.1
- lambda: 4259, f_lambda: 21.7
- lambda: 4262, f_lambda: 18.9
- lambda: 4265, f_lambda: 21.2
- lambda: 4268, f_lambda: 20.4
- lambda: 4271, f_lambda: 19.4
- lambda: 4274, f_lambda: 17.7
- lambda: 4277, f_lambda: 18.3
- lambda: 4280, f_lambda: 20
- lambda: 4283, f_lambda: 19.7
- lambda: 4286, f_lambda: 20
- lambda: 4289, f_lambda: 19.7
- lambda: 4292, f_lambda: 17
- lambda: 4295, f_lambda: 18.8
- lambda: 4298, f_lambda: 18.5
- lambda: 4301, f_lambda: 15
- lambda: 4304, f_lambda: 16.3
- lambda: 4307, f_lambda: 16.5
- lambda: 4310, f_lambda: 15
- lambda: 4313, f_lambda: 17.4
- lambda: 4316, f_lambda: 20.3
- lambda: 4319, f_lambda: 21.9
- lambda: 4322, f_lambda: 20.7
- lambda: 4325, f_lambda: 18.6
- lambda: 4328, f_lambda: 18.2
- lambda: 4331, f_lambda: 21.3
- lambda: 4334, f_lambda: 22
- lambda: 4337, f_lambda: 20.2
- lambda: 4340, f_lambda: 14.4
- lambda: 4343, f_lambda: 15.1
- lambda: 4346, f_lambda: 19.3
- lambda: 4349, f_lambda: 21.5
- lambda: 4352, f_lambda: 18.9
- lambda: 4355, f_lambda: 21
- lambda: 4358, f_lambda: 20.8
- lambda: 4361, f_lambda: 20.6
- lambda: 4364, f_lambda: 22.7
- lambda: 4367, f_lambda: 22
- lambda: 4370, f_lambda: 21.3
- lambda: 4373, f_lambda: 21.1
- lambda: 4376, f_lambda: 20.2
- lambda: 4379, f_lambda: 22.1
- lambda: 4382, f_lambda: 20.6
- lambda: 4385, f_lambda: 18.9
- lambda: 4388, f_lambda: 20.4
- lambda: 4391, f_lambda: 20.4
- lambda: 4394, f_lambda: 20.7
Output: -31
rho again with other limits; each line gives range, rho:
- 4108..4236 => -29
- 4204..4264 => -33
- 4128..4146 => -29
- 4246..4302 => -26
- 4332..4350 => -54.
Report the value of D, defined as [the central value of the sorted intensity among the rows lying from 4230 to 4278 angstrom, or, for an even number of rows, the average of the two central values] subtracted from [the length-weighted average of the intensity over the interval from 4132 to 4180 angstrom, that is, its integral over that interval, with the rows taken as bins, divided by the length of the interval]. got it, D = 1.0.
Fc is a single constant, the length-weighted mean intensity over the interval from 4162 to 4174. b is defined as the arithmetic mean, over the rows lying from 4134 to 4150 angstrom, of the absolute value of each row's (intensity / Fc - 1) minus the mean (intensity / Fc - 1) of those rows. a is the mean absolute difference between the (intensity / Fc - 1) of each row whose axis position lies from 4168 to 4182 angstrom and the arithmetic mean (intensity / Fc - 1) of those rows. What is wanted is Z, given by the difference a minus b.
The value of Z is -0.023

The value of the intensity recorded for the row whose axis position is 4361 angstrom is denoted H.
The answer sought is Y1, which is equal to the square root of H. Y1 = 4.54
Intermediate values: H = 20.6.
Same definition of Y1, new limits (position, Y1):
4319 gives 4.68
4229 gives 4.12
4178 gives 4.58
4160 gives 4.69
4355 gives 4.58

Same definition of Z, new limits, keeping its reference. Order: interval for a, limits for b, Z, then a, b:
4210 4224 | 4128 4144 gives -0.010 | 0.023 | 0.03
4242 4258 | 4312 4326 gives -0.037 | 0.029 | 0.07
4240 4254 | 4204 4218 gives -0.015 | 0.019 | 0.03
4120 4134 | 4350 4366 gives -0.009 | 0.030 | 0.04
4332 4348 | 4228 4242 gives 0.054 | 0.129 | 0.07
